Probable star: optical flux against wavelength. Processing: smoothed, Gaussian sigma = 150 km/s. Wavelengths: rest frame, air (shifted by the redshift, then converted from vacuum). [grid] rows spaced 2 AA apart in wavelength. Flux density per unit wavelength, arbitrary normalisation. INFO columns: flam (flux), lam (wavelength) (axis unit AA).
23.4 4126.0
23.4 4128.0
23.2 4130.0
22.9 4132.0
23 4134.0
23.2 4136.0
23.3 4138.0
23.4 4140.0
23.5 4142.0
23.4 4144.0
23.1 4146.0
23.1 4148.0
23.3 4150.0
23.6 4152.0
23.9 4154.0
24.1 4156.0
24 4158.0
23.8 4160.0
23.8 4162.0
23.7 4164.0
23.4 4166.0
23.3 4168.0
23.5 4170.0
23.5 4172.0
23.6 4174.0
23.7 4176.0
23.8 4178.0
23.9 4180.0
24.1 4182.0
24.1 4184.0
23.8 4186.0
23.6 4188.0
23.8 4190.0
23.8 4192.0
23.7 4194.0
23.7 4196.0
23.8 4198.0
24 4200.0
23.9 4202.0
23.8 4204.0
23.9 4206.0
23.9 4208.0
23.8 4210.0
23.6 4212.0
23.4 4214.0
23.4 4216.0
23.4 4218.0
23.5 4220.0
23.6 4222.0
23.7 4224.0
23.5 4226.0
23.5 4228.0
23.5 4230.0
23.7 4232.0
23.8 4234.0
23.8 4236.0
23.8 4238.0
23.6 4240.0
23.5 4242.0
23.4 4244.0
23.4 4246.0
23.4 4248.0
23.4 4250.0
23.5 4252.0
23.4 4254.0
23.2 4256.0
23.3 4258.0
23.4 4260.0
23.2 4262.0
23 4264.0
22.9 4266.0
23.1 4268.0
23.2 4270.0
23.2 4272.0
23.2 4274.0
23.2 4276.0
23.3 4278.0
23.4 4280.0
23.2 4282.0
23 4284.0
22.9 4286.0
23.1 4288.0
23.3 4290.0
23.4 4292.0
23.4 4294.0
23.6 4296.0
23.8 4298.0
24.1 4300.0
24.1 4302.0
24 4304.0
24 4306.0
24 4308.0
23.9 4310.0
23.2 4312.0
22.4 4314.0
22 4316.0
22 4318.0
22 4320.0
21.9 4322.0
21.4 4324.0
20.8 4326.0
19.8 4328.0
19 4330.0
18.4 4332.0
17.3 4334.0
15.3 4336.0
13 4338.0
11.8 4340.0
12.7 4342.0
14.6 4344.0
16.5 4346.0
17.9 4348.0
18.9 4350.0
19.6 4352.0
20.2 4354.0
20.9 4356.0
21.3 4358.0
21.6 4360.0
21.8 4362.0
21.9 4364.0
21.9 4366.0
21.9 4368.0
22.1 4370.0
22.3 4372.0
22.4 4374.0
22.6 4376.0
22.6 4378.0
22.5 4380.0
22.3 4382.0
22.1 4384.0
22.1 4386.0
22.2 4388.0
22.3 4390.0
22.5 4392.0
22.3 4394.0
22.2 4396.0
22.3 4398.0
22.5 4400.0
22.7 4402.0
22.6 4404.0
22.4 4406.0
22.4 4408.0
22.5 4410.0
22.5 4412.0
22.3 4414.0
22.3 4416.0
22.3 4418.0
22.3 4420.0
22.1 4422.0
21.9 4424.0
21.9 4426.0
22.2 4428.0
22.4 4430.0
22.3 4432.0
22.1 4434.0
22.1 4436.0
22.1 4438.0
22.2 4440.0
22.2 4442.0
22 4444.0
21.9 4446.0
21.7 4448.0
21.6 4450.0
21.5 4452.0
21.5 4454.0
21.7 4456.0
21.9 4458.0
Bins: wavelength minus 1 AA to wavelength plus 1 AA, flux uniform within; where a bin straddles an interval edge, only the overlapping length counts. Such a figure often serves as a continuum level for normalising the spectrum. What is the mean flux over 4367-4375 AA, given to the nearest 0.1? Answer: 22.2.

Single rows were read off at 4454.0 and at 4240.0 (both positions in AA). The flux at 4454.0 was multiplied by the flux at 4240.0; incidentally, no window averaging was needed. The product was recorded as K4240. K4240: 507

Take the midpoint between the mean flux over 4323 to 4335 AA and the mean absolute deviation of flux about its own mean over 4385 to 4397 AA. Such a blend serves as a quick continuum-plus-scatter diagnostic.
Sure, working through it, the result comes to 9.8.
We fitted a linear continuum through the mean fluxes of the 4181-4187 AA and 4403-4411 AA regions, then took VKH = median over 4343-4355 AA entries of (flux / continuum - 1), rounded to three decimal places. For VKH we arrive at -0.196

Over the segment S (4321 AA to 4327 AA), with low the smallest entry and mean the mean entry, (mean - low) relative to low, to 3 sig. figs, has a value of 0.0272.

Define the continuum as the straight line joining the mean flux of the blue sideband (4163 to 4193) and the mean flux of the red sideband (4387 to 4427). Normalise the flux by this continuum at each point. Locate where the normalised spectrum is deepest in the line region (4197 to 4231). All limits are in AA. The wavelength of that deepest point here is 4214.0 AA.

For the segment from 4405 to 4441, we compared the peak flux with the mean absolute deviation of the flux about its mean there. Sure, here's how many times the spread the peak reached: 154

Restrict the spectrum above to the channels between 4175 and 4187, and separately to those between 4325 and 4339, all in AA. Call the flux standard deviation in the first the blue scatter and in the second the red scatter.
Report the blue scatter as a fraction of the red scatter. 0.1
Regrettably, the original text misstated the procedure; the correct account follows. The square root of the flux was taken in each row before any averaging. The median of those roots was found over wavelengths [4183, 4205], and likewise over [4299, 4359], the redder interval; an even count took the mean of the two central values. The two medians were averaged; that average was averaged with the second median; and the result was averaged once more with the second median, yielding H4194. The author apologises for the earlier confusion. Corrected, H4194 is 4.61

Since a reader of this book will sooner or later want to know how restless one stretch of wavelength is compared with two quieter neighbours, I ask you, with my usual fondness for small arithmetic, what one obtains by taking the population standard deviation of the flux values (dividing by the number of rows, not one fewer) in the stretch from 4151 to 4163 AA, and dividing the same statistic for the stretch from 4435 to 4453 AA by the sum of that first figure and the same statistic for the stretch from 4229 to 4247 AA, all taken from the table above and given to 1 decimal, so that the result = 0.8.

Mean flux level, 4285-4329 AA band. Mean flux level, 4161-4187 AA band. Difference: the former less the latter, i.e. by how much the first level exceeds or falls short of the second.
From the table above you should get -0.8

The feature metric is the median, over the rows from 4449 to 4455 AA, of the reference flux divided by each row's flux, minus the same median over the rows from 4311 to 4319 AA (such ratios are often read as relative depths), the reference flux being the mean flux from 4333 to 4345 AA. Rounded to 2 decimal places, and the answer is 0.02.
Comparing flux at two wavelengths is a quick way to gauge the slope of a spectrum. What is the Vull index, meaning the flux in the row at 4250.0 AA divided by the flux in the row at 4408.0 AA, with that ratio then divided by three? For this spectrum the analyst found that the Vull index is 0.348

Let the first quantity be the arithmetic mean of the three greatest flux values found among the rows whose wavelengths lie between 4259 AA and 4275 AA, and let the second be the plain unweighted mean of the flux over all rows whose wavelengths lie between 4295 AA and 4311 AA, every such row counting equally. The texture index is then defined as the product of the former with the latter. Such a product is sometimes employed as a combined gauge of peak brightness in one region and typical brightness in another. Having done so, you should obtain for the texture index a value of 557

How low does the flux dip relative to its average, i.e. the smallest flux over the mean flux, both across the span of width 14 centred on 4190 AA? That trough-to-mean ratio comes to 0.992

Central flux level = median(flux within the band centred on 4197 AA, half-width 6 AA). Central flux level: 23.8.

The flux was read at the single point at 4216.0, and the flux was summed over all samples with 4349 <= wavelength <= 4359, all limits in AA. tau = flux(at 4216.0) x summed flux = 2361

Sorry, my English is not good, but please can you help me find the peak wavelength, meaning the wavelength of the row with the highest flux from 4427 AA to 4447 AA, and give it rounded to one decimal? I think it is 4430.0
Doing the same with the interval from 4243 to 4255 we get 4252.0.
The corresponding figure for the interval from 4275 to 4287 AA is 4280.0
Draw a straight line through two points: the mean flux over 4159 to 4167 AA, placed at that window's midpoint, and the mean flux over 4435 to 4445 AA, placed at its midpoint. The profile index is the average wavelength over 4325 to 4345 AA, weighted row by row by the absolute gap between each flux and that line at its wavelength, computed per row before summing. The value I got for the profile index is 4337.5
